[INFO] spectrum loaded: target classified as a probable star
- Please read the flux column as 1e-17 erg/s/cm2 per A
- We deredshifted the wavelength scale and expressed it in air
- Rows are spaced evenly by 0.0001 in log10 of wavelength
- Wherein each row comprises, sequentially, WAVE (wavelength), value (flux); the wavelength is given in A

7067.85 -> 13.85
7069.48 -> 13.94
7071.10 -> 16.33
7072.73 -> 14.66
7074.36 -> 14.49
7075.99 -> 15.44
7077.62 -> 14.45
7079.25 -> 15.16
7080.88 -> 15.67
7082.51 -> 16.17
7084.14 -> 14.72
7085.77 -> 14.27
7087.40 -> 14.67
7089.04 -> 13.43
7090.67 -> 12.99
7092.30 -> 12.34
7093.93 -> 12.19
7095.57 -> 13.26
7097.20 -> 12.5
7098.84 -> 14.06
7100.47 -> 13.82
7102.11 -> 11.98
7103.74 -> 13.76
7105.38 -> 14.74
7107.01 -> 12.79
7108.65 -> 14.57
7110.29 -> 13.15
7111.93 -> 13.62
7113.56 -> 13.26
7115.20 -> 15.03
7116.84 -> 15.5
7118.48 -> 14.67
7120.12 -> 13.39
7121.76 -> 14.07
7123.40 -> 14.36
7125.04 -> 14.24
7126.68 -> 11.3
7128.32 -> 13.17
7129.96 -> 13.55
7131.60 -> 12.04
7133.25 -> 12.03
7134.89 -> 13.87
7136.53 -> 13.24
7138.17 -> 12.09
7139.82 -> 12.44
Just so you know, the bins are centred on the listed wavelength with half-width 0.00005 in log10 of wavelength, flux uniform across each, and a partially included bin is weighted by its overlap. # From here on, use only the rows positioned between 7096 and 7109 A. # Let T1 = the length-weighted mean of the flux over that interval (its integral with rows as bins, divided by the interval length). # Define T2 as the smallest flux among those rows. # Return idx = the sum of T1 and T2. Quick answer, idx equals 25.5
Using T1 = 13.48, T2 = 11.98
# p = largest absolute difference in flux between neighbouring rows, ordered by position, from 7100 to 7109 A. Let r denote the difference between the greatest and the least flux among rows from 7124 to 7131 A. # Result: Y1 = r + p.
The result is 4.9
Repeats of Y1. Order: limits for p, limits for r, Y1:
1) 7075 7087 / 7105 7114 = 3.4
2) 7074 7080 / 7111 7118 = 3.2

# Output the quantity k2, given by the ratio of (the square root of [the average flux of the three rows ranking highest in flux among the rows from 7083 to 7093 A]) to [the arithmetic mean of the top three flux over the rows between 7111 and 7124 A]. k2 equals 0.253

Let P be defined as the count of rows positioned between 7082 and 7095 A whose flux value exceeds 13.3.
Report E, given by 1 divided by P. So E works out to 0.20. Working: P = 5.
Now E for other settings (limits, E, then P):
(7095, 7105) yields 0.33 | 3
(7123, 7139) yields 0.25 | 4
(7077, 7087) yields 0.17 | 6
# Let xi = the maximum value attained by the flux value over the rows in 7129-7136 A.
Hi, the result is 13.87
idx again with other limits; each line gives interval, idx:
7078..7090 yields 28.3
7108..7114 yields 26.8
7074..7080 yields 29.4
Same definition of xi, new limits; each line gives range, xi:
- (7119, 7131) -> 14.36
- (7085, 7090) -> 14.67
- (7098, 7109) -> 14.74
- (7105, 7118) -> 15.5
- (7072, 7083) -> 16.17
